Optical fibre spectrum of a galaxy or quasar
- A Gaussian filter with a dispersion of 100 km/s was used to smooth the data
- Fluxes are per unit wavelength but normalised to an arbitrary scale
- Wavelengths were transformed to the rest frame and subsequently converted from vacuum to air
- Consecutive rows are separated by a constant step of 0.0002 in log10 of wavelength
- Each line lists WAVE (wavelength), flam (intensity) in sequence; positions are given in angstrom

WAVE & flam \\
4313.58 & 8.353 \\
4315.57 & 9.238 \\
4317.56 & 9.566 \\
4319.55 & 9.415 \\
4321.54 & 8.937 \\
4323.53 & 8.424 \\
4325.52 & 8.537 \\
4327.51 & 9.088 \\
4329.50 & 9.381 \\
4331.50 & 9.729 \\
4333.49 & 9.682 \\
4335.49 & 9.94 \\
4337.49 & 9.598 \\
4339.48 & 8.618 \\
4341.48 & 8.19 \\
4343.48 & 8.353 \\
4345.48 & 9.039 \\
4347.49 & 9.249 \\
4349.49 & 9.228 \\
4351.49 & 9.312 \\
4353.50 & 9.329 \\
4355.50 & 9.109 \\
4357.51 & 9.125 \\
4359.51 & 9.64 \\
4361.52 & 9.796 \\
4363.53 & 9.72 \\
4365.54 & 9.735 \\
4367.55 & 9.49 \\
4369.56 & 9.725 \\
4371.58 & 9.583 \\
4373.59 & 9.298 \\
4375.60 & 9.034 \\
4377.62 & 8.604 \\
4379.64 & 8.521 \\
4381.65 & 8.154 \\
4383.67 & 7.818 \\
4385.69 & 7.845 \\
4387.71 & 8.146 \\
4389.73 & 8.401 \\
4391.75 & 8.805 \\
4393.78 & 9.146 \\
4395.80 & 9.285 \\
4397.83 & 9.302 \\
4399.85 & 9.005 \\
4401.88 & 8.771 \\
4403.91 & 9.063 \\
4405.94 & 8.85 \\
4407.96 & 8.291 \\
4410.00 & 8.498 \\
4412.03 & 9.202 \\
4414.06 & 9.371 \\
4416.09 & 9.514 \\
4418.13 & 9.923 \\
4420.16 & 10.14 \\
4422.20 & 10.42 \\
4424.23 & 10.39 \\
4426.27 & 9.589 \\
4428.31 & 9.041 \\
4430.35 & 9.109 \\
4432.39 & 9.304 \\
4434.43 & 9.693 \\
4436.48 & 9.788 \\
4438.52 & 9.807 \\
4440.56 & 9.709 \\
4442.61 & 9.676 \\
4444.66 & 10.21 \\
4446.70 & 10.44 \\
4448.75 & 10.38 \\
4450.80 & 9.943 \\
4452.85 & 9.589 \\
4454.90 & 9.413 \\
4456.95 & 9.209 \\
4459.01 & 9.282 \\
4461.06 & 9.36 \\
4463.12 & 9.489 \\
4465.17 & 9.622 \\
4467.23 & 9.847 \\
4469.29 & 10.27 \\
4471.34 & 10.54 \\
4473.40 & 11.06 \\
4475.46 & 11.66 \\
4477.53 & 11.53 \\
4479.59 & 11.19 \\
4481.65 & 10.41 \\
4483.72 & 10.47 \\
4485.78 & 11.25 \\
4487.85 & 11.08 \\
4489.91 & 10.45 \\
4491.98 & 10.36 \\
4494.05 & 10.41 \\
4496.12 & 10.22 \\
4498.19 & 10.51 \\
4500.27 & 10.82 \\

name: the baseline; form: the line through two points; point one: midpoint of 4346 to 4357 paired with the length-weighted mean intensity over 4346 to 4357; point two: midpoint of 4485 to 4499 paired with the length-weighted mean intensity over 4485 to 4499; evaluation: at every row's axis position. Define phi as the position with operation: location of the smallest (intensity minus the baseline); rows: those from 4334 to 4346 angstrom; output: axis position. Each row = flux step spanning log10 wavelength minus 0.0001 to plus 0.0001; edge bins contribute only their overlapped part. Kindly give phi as 4341.48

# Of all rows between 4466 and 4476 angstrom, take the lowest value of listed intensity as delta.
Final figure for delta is 9.847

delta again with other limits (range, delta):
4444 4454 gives 9.589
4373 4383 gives 8.154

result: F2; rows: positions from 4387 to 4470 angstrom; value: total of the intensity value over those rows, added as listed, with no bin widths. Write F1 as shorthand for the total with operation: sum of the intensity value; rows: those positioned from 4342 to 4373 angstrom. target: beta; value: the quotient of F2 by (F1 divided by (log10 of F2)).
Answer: 7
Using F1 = 140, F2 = 387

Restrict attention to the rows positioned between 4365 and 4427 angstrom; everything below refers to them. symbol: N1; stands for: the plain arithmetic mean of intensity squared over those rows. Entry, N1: 83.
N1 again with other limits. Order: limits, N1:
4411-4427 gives 97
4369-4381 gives 84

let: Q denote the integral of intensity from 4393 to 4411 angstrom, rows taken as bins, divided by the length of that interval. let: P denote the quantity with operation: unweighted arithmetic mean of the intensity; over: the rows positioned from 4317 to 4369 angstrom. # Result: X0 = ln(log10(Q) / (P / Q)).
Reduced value -0.09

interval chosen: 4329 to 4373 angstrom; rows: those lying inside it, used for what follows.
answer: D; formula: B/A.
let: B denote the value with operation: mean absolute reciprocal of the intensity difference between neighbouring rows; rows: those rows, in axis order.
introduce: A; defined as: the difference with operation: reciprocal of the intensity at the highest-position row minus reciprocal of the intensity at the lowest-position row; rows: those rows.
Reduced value -1.31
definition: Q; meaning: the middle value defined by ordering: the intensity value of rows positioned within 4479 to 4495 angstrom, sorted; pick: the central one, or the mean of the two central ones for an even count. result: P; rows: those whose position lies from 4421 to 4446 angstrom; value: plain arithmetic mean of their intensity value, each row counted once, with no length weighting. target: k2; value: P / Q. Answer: 0.93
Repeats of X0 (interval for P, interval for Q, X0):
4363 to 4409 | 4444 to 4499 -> 0.16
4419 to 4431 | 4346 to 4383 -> -0.09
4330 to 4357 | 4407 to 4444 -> 0.02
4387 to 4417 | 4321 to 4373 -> 0.00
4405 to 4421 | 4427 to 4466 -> 0.03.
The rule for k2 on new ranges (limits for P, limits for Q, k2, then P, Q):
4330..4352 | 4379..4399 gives 1.08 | 9.2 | 8.5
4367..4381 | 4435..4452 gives 0.93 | 9.2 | 9.9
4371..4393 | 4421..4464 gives 0.89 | 8.6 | 9.7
